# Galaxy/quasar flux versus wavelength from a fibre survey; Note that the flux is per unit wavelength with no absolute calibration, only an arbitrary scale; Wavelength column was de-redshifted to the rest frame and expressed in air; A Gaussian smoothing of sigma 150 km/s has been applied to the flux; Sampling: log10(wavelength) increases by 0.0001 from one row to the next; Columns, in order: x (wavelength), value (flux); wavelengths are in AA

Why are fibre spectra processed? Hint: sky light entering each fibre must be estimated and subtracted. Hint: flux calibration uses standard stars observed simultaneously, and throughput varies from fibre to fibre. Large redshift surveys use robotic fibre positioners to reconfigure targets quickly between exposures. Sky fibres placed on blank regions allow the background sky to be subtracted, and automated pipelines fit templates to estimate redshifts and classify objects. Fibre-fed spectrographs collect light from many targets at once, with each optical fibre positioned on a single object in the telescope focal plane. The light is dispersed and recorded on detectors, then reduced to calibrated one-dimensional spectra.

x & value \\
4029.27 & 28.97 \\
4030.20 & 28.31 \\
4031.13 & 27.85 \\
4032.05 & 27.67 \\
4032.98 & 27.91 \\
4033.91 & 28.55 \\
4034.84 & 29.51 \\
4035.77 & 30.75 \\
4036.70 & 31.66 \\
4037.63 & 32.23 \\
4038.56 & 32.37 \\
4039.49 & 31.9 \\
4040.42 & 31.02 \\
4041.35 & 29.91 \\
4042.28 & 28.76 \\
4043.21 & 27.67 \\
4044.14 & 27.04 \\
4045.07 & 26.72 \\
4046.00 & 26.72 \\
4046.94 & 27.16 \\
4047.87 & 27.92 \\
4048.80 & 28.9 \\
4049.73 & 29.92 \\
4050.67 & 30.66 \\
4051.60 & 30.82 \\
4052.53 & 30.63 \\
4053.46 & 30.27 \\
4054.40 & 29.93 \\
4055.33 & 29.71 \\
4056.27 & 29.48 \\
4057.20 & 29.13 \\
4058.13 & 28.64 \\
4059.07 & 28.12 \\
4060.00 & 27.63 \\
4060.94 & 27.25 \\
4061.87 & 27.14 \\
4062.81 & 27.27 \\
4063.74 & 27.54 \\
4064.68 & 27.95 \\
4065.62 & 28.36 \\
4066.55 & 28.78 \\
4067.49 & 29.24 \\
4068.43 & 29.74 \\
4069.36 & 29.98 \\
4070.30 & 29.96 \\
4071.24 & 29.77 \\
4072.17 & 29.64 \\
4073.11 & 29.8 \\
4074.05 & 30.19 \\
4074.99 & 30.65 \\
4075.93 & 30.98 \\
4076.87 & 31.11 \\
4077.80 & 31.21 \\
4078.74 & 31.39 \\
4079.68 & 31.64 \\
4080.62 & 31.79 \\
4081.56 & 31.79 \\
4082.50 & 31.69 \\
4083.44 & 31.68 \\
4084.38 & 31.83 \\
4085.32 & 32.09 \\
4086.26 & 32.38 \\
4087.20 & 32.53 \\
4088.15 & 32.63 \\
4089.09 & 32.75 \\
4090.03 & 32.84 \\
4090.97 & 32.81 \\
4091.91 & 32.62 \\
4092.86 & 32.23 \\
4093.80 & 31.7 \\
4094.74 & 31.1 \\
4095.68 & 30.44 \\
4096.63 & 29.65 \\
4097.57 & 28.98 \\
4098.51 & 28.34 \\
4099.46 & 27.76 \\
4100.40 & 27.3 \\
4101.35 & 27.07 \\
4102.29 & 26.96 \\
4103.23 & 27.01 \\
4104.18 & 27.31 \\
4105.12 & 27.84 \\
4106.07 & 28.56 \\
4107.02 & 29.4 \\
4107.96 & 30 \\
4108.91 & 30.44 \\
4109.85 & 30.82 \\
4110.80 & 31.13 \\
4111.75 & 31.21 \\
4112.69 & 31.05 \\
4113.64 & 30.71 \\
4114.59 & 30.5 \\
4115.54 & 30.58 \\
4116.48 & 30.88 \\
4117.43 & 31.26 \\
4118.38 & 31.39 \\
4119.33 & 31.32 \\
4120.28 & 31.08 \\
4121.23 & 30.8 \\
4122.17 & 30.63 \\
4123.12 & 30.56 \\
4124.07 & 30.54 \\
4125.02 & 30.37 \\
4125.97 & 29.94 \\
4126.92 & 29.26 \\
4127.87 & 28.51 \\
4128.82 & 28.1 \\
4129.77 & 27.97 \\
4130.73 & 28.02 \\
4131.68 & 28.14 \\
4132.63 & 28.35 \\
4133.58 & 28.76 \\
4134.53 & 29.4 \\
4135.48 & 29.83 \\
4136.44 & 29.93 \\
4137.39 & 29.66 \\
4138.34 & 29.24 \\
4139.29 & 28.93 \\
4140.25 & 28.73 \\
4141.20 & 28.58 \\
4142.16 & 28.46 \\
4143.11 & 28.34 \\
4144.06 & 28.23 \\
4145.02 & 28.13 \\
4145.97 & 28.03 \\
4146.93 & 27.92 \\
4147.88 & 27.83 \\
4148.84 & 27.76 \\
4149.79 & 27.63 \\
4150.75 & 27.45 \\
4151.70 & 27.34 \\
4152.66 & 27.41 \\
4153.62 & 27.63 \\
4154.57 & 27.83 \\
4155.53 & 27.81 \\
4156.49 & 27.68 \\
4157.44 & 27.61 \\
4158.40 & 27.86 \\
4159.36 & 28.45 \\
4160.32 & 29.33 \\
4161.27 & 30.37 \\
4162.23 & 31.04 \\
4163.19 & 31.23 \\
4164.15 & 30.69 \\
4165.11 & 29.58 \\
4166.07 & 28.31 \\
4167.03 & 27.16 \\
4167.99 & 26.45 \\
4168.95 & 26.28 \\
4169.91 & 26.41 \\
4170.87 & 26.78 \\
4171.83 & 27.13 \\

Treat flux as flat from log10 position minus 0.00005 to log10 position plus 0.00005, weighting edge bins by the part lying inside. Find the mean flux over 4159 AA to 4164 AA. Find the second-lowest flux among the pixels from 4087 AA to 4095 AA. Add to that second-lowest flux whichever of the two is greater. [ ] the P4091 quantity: 63.4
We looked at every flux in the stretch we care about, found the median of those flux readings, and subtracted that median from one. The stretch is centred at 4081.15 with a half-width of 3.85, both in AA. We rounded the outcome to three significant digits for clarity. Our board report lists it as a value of -30.7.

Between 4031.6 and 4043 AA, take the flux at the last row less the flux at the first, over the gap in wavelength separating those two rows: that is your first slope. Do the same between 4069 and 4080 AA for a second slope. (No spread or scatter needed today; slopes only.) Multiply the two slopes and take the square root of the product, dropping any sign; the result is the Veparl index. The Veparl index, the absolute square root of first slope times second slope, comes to 0.13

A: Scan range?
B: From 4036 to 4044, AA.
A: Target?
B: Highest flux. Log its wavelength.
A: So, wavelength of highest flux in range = 4038.56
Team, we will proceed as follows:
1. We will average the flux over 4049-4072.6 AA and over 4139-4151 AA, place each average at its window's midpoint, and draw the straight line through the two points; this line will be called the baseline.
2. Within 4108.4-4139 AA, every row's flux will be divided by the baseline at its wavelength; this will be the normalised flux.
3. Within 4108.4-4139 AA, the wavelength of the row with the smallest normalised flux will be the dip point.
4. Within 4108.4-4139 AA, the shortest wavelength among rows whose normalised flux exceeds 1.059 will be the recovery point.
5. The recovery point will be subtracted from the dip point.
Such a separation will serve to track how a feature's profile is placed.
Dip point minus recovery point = 20.9 AA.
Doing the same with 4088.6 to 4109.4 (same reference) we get 13.2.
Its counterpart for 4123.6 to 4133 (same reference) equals 5.7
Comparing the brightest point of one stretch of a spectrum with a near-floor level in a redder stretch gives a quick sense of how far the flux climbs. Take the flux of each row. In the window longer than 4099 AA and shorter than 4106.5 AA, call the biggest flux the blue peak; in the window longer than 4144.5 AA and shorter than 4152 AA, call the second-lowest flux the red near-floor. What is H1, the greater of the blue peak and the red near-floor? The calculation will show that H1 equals 28.6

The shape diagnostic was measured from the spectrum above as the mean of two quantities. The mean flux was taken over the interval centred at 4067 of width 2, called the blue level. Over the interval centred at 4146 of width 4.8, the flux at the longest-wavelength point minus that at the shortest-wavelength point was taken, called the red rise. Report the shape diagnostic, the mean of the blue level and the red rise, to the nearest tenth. 14.3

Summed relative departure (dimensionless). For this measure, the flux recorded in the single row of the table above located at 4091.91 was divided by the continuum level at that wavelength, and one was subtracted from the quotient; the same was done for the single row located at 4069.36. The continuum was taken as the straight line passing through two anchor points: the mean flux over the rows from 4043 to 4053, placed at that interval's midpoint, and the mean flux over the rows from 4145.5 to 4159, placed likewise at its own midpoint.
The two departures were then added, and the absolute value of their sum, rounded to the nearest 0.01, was 0.21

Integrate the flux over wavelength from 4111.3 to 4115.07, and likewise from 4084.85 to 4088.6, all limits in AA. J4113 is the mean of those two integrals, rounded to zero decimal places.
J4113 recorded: 119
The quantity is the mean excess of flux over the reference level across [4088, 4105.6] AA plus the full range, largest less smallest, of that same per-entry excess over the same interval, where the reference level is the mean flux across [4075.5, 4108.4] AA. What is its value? 5.2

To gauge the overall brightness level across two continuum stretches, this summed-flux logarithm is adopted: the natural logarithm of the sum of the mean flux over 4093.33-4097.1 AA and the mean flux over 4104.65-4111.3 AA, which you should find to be 4.10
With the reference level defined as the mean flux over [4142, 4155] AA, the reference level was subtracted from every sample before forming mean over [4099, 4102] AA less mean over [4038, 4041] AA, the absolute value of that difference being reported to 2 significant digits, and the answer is 4.4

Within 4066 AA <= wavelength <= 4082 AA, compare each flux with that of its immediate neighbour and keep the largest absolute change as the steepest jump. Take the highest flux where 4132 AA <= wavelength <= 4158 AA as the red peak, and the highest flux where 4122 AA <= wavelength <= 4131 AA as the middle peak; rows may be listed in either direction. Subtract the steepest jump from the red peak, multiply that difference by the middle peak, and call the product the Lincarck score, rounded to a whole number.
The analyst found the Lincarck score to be 901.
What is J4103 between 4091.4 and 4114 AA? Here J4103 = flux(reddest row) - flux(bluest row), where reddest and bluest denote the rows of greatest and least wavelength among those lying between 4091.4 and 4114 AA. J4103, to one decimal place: -1.9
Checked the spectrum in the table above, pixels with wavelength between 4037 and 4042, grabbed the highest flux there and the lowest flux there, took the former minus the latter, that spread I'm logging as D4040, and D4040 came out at 2.5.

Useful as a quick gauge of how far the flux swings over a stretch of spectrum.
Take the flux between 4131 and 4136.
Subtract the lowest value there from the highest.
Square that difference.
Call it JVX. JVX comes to 2.9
